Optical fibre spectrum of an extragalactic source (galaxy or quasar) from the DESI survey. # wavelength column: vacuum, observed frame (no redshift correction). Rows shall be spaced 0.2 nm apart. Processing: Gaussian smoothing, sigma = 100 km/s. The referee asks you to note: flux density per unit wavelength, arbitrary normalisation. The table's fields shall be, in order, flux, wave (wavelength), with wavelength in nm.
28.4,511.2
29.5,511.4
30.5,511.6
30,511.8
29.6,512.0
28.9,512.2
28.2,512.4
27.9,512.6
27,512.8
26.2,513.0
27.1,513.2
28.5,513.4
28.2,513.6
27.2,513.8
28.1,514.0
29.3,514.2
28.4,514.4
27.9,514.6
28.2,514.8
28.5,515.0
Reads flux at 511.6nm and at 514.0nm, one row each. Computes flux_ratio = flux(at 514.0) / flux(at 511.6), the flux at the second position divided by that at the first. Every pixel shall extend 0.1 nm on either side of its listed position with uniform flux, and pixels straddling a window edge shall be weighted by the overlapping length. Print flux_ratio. 0.92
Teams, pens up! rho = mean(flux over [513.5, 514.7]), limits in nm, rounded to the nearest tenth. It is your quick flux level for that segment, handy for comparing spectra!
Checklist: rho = 28.2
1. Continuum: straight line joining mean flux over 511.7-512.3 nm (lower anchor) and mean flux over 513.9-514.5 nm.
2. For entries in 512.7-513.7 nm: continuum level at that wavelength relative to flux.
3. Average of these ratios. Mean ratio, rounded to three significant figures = 1.06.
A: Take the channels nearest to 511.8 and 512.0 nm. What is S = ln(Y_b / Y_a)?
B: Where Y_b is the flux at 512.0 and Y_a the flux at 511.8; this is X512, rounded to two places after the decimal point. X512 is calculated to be -0.01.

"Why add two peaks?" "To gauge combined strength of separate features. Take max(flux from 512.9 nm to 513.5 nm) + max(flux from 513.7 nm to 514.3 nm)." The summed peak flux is 57.8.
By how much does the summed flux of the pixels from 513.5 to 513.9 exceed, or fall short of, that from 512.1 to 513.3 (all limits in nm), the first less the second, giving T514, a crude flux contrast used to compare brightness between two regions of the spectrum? -110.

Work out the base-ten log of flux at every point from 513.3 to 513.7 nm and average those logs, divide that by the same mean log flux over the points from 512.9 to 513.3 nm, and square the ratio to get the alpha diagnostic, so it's 1.04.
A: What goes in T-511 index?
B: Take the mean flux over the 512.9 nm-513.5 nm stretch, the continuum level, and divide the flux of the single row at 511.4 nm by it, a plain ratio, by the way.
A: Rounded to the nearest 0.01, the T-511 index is 1.08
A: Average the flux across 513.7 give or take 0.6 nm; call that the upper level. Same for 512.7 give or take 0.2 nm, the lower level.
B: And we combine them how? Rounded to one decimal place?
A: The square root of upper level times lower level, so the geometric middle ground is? 27.8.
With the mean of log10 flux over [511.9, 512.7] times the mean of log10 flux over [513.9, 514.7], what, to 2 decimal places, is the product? 2.12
